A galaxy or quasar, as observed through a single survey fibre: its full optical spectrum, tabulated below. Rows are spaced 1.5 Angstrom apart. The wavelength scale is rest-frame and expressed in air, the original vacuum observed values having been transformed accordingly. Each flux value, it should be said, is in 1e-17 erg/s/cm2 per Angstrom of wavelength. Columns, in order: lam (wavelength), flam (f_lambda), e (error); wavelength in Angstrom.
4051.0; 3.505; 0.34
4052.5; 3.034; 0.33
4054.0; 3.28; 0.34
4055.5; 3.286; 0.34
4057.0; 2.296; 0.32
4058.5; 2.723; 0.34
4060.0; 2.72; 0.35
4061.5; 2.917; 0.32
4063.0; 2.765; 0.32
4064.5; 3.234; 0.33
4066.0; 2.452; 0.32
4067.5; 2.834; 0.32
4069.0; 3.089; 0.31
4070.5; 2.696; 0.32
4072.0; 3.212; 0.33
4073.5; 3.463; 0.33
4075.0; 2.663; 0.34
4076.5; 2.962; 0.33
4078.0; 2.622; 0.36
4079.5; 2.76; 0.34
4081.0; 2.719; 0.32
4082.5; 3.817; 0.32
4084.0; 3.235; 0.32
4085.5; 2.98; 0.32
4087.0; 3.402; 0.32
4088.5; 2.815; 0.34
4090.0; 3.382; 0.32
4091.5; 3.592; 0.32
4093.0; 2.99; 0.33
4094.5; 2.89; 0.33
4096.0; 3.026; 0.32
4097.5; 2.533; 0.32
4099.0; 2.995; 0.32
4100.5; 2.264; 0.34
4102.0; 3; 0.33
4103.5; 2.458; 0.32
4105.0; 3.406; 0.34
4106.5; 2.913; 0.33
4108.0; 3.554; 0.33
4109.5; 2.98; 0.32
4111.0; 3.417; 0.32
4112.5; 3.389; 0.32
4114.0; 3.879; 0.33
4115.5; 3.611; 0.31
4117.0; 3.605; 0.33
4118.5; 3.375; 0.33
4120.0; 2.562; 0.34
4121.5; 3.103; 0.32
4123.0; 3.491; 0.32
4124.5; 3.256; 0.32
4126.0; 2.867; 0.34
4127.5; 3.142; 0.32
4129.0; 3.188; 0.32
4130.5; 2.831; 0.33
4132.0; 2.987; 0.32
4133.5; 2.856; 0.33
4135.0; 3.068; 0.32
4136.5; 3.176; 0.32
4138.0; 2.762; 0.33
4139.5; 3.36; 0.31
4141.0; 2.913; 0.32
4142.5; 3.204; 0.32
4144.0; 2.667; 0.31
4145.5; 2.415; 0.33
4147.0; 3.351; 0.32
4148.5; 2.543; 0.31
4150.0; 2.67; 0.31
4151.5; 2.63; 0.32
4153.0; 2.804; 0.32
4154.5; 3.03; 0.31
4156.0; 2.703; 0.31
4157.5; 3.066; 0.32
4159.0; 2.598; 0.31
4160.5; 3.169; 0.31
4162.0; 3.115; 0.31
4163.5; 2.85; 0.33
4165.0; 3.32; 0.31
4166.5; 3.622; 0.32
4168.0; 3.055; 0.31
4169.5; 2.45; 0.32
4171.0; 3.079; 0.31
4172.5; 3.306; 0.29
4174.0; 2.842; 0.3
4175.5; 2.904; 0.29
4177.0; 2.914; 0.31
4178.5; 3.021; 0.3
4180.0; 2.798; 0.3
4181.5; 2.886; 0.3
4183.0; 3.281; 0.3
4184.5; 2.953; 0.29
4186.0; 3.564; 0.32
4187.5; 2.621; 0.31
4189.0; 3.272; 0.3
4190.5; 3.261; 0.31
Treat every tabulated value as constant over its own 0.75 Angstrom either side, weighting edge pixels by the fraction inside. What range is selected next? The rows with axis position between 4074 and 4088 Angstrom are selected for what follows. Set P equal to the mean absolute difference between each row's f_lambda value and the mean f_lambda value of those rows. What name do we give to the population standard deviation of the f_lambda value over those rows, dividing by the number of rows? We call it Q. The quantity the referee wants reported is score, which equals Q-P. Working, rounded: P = 0.31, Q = 0.38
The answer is 0.065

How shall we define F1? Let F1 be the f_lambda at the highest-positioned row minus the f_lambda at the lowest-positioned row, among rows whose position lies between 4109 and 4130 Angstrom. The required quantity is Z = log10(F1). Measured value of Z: -0.68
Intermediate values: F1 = 0.21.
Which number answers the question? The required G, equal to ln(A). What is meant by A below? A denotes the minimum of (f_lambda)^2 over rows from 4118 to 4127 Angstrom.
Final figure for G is 1.88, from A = 6.56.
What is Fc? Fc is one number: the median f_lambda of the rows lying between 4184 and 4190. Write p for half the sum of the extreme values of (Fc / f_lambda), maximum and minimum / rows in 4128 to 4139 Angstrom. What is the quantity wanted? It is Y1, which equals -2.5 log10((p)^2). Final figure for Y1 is -0.11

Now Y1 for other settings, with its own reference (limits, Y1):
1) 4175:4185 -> -0.07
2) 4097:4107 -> -0.29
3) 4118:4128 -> -0.11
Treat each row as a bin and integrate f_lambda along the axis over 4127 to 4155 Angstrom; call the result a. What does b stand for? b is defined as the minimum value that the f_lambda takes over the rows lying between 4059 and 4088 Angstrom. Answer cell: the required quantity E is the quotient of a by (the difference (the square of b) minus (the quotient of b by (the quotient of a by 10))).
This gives 14.3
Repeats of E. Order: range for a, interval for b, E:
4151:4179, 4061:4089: 14.6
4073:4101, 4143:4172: 15.2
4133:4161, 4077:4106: 16.7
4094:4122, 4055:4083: 17.4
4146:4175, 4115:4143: 13.7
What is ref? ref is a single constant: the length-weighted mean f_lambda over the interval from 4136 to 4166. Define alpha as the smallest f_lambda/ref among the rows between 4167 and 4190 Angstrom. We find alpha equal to 0.839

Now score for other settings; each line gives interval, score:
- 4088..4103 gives 0.099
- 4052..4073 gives 0.044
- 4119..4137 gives 0.046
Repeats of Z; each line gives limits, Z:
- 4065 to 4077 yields -0.29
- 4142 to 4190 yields -1.17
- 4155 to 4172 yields -0.42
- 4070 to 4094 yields -0.53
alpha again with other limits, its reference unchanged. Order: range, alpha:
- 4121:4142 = 0.946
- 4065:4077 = 0.839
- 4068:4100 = 0.867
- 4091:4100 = 0.867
